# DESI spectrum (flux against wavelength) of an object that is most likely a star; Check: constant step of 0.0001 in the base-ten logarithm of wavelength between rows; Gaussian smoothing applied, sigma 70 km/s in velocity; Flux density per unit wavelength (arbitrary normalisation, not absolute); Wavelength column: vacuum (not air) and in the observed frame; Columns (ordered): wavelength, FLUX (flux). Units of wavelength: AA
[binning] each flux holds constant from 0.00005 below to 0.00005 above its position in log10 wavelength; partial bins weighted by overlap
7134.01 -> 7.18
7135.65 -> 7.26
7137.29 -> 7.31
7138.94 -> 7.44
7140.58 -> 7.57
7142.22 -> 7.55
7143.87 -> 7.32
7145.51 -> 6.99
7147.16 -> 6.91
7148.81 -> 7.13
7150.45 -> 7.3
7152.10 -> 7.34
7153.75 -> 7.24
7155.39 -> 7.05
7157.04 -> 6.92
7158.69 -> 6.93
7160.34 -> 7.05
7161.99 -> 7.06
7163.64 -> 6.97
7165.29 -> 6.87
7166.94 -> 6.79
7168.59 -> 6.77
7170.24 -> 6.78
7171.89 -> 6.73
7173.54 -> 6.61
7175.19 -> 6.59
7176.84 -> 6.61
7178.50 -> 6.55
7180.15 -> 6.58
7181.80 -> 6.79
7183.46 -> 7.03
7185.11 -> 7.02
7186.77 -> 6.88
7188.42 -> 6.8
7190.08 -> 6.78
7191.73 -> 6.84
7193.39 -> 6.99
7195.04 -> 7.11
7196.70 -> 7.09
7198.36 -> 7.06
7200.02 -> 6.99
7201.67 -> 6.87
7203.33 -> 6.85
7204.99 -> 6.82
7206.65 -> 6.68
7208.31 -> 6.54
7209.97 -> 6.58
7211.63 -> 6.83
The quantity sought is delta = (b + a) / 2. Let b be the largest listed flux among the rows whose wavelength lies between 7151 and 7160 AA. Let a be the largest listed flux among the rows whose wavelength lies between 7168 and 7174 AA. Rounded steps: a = 6.78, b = 7.34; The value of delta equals 7.06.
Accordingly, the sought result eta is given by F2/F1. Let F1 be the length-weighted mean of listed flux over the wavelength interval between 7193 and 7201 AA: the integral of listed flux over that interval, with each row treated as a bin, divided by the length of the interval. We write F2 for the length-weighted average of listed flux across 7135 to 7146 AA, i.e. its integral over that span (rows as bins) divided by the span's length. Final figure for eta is 1.04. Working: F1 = 7.05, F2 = 7.4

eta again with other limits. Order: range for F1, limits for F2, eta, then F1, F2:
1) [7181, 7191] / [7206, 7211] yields 0.96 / 6.88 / 6.6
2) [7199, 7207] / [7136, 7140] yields 1.08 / 6.86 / 7.4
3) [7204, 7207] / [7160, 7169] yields 1.02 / 6.76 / 6.9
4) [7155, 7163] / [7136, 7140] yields 1.05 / 6.99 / 7.4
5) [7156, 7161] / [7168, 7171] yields 0.97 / 6.96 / 6.8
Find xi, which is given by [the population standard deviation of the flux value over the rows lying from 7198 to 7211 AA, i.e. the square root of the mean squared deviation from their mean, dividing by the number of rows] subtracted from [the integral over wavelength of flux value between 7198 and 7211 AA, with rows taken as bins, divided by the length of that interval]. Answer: 6.62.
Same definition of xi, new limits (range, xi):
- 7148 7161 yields 6.97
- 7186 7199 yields 6.82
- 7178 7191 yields 6.65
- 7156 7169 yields 6.82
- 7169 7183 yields 6.58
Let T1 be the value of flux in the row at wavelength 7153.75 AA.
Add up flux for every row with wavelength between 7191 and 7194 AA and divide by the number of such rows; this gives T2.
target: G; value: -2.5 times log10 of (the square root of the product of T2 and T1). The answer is -2.12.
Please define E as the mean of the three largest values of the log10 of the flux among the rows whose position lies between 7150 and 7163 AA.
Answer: 0.863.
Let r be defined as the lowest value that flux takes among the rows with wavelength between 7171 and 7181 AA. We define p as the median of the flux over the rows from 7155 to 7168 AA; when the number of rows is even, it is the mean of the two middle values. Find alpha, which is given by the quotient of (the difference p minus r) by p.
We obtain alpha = 0.058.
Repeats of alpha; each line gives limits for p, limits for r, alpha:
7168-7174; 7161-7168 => -0.006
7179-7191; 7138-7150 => -0.016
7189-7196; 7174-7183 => 0.053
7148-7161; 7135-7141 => -0.024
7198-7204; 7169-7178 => 0.049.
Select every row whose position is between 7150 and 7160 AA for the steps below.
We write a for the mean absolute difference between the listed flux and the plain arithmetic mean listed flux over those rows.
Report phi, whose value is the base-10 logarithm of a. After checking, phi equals -0.79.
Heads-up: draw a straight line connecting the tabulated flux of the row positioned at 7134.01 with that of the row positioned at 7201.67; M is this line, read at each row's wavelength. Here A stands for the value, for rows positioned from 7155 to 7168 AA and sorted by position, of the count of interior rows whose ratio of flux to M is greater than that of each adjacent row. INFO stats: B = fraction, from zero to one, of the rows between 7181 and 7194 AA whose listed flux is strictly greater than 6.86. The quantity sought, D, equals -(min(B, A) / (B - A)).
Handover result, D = 1.0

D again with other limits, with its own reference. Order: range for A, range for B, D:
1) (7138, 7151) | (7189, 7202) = 3.0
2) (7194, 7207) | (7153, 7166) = 0.0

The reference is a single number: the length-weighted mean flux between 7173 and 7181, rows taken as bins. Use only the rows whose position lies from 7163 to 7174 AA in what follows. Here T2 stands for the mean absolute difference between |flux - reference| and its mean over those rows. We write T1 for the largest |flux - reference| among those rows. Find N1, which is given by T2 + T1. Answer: 0.45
